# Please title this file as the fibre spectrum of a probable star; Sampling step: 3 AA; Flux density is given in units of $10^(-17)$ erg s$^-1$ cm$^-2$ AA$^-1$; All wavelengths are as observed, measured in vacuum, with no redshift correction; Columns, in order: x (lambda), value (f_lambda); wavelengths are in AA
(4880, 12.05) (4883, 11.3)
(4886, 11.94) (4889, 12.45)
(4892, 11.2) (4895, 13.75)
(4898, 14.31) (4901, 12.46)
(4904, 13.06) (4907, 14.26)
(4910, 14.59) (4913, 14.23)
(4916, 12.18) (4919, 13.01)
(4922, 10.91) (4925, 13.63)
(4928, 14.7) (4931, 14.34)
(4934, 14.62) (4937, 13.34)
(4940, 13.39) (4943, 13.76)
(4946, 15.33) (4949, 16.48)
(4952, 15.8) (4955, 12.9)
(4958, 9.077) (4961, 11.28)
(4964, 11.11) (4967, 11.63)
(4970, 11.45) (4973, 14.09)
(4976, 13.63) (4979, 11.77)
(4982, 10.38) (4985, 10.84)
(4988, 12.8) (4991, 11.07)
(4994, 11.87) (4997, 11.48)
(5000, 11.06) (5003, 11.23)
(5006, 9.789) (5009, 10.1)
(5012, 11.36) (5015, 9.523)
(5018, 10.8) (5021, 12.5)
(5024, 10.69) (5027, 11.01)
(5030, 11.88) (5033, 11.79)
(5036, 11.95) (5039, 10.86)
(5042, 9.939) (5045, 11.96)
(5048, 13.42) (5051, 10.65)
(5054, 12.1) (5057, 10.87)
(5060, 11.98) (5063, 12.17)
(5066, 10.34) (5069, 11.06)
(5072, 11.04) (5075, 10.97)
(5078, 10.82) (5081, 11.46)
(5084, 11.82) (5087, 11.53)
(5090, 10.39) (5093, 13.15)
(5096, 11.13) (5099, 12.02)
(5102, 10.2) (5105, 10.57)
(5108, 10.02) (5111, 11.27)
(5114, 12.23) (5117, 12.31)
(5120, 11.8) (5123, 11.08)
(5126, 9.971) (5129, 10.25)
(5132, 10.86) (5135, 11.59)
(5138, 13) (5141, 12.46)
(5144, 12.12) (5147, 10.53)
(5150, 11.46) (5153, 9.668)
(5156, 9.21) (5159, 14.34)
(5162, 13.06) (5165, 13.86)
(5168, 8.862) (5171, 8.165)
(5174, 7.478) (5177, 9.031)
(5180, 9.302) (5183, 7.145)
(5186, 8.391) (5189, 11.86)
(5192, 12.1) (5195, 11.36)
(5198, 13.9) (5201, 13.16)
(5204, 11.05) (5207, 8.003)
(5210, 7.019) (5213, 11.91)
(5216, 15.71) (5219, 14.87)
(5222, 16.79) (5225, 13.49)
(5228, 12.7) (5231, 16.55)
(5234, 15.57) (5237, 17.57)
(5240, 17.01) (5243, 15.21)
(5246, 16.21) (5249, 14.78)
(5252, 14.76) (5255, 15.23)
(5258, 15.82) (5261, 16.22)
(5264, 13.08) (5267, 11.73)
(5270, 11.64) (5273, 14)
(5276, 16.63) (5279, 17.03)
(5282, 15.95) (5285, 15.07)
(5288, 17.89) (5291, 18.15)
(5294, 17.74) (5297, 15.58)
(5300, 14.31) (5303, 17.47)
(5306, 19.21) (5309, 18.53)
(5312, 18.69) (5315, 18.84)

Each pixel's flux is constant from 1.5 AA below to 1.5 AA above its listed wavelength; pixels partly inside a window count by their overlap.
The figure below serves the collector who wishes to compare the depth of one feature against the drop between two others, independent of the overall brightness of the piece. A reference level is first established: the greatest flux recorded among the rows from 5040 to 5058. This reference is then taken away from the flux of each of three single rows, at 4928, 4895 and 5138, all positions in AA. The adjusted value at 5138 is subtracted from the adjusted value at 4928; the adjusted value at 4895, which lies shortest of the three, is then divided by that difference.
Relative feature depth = 0.2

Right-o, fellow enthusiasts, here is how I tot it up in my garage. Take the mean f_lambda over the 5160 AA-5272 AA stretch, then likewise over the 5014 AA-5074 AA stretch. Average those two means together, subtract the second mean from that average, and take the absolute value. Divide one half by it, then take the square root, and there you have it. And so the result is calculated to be 0.85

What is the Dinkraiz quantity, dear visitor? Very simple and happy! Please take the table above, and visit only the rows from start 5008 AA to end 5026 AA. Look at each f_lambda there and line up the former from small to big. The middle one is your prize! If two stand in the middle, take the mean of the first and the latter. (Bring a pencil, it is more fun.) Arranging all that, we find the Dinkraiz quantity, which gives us 10.7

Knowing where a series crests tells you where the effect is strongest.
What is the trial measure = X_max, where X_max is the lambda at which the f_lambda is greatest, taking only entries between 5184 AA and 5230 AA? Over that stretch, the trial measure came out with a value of 5222 AA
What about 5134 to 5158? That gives 5138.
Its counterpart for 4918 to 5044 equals 4949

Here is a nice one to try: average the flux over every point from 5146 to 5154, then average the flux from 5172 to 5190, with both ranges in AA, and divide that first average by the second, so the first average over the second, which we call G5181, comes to 1.2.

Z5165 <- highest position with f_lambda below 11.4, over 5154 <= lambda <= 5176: 5174 AA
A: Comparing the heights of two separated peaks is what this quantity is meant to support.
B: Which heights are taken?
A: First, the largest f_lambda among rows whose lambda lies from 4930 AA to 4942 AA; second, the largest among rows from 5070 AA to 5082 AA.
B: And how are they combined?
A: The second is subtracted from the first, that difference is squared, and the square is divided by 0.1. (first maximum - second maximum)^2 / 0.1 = 100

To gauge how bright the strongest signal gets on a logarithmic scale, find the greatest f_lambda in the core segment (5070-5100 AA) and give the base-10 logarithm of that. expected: 1.12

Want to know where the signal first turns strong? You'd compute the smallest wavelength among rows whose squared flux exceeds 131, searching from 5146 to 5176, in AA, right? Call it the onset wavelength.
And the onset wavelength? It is 5150 AA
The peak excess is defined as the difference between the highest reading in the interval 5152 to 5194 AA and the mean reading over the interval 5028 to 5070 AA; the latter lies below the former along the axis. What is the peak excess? 3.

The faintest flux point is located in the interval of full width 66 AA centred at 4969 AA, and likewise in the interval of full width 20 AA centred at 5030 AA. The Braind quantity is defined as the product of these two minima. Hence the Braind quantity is 97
